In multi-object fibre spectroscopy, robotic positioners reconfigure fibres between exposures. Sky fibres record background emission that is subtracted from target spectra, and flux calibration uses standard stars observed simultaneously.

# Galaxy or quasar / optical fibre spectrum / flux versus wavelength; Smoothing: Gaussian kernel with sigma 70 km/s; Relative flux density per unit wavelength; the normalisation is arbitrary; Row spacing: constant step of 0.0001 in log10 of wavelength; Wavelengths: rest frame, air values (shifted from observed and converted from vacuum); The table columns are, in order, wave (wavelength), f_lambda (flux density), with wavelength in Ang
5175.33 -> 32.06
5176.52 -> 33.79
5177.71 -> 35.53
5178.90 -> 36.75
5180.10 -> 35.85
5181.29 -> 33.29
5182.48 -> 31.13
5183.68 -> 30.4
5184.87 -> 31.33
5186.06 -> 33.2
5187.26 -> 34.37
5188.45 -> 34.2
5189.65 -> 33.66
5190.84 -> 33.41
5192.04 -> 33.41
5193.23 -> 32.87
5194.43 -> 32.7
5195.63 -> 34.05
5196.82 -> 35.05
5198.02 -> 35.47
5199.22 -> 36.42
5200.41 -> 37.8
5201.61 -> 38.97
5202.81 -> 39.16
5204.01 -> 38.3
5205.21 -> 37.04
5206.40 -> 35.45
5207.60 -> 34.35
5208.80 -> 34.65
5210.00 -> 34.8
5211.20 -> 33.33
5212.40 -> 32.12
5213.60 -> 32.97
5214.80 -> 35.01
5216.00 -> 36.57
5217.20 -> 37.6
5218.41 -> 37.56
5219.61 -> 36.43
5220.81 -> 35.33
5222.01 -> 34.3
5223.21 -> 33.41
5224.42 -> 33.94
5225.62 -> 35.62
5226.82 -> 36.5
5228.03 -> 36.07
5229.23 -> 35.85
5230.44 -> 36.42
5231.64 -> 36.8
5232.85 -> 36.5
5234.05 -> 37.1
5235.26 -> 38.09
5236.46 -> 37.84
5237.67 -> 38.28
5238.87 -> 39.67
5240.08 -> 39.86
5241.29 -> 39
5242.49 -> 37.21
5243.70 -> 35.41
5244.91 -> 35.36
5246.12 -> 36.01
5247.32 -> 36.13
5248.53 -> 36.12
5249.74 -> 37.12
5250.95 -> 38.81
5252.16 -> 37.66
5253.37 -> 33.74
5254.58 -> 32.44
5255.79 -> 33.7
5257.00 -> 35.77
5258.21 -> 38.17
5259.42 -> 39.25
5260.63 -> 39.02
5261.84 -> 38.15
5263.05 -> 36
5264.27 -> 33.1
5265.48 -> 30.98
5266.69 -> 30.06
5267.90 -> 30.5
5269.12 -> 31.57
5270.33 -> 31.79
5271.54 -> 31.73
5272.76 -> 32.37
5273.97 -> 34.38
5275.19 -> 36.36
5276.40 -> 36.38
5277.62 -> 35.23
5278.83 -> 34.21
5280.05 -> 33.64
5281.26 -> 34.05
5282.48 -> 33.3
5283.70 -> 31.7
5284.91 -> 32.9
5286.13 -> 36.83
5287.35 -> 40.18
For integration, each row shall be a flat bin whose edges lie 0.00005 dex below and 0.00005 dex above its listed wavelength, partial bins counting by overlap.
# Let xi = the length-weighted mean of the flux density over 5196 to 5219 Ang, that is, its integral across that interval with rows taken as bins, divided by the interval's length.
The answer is 35.9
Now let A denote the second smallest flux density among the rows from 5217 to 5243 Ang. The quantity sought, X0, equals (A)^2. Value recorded 1152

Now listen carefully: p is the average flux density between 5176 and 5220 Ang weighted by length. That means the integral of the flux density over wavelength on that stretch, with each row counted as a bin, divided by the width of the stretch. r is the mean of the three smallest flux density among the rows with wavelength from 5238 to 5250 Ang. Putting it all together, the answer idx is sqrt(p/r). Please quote 0.99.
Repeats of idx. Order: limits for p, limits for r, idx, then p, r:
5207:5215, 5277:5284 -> 1.01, 33.8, 32.9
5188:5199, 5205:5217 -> 1.02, 33.9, 32.8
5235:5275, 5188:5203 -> 1.04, 35.6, 33.0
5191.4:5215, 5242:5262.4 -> 1.03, 35.2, 33.3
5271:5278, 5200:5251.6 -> 1.02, 34.4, 32.8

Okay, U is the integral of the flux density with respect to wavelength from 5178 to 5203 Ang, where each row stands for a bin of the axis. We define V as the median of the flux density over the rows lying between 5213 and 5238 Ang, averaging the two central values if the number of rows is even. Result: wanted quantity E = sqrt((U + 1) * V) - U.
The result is -683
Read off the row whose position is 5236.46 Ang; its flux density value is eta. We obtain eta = 37.84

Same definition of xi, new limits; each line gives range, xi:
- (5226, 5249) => 37.1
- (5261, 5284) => 33.5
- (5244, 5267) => 35.7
